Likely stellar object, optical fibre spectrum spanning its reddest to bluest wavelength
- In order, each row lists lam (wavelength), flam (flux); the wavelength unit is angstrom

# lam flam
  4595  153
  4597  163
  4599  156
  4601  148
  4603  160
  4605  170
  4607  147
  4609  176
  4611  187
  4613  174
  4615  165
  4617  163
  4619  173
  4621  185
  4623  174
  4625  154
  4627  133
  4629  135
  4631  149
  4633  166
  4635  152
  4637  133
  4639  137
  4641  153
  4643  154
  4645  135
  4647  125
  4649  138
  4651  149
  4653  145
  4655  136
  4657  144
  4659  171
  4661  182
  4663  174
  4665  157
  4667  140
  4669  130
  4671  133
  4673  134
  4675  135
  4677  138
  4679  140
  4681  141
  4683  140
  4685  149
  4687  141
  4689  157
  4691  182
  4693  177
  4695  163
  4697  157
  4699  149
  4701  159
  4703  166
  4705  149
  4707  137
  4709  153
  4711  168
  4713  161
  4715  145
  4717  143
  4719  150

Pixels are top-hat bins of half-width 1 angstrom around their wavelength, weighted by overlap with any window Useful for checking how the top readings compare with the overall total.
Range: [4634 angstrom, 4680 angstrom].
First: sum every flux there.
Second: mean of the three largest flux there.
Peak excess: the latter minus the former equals -3159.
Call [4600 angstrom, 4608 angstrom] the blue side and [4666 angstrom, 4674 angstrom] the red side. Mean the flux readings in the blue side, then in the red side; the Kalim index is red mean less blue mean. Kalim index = -22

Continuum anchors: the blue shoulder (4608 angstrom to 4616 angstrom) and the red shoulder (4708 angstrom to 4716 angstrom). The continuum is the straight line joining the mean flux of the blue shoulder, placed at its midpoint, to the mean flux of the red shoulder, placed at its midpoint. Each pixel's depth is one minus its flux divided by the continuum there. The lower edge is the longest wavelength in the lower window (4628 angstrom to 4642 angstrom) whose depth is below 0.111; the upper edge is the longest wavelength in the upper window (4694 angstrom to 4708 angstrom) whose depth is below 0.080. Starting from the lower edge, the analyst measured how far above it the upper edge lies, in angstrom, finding 64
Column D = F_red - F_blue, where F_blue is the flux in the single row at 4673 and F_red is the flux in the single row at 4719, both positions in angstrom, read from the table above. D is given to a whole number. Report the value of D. 16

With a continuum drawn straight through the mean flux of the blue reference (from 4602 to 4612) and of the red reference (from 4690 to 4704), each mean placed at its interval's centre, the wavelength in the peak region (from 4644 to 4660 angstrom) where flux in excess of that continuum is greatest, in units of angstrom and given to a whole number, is 4659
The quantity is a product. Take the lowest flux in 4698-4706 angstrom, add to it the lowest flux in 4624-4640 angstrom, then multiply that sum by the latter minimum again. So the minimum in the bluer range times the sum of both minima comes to 37506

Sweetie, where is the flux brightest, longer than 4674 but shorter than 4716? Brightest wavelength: 4691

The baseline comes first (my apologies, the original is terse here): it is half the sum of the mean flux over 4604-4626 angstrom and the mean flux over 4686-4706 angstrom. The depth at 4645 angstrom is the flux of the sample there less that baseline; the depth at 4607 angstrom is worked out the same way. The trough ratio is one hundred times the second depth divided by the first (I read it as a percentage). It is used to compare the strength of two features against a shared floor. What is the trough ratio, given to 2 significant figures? 60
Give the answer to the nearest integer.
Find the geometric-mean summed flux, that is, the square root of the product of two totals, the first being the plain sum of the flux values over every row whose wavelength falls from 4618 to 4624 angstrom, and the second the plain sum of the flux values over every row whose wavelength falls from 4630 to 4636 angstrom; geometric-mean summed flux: 498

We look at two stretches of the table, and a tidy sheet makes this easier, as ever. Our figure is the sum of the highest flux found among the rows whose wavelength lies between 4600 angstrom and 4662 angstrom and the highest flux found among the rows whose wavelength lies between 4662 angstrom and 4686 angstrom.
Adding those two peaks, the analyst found 361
